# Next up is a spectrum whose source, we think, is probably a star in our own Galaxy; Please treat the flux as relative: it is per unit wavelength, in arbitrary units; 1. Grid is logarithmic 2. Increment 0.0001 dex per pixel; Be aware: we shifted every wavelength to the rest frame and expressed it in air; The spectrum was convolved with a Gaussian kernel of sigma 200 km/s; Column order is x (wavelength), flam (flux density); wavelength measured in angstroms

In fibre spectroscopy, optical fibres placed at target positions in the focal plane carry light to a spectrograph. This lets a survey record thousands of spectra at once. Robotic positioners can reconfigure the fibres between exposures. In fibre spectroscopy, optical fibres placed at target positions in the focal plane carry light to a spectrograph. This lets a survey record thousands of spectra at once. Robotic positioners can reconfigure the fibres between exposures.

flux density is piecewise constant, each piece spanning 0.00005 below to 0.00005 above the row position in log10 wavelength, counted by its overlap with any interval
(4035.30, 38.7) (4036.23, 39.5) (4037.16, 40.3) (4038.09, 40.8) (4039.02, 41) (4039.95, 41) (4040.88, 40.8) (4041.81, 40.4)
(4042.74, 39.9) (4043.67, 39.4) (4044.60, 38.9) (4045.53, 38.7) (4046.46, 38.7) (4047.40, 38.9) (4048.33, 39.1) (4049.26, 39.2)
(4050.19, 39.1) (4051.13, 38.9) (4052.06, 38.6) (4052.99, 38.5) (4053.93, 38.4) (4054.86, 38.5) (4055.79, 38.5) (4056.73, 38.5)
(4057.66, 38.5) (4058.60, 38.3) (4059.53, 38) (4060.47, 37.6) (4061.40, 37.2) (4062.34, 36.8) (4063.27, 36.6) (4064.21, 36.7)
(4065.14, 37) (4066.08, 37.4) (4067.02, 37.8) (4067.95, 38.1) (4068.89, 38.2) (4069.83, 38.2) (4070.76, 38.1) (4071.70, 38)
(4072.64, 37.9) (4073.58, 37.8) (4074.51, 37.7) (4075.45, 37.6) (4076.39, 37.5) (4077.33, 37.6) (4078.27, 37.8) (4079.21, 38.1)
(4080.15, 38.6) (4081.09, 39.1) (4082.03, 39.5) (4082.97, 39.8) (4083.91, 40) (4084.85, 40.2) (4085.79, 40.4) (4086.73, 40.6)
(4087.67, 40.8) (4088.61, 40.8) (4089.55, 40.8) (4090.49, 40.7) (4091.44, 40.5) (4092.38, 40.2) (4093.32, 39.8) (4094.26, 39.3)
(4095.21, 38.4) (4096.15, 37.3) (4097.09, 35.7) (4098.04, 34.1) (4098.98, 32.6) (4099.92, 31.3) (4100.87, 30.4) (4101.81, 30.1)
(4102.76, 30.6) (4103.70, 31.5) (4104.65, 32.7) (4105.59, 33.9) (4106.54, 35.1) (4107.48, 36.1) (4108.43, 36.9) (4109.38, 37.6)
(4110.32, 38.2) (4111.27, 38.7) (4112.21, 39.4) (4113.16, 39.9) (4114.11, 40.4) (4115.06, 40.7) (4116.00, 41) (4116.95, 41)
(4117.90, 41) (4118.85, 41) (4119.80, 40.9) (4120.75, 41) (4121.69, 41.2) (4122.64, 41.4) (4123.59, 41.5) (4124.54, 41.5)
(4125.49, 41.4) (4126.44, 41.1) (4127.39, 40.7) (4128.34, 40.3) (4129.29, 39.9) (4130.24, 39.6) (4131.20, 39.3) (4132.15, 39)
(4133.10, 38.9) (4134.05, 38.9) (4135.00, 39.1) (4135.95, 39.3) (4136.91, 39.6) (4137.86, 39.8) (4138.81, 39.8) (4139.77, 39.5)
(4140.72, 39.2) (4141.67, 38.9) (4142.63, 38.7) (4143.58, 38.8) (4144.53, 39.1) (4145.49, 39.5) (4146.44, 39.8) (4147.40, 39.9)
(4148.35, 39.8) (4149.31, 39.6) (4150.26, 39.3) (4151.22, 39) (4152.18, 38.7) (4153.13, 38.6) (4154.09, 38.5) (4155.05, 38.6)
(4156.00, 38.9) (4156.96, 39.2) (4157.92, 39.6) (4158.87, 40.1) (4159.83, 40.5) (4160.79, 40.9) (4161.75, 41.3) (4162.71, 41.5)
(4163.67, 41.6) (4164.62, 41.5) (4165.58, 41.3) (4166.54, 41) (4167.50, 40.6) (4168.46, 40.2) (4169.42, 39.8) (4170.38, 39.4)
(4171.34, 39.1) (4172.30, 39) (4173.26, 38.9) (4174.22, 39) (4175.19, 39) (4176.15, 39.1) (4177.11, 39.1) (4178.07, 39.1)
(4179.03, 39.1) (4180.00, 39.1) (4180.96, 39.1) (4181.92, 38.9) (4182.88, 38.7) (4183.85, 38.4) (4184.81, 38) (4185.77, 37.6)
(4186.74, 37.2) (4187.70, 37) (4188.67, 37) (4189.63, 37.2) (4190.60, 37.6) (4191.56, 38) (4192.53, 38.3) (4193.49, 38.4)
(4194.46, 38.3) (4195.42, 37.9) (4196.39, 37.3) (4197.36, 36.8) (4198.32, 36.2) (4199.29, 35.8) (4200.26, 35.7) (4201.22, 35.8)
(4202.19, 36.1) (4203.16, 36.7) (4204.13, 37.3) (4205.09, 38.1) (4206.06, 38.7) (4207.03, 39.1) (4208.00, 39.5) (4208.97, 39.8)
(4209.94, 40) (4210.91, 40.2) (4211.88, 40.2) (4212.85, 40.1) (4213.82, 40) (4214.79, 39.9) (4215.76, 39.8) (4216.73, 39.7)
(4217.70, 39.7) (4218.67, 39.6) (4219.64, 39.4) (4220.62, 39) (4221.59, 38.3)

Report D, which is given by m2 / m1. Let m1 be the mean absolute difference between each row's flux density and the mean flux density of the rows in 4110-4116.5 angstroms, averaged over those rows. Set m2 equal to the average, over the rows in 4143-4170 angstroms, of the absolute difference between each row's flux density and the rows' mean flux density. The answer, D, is 1.0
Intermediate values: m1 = 0.85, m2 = 0.83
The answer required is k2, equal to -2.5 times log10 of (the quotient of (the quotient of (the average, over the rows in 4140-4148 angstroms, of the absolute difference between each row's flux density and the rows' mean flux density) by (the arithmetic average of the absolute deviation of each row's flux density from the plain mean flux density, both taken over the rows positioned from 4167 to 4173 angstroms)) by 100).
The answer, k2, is 5.4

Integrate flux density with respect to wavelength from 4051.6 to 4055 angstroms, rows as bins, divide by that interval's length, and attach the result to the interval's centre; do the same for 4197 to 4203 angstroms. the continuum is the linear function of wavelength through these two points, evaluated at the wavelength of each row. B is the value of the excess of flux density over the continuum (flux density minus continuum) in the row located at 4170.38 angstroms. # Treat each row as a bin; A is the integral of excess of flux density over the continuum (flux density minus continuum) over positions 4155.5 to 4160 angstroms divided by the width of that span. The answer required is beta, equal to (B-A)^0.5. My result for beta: 0.08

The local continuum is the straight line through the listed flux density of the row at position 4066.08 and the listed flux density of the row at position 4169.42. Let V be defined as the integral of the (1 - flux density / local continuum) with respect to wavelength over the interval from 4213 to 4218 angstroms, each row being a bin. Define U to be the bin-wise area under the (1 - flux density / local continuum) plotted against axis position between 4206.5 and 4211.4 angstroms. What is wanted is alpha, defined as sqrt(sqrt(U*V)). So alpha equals 0.35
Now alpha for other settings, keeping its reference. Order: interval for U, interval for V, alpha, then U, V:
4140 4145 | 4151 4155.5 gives 0.22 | 0.03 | 0.09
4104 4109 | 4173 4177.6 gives 0.47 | 0.45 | 0.10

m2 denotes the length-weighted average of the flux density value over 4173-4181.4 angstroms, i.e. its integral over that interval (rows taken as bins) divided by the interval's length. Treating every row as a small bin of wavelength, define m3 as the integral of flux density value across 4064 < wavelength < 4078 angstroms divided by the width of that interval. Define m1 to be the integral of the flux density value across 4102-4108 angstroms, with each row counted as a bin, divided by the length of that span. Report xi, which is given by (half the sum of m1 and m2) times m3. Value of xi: 1362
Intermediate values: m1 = 33.2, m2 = 39.0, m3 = 38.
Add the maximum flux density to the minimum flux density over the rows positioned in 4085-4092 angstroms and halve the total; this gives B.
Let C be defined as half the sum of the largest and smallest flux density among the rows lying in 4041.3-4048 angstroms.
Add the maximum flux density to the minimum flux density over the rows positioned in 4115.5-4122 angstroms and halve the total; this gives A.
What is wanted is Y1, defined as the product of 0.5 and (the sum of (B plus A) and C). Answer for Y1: 60.6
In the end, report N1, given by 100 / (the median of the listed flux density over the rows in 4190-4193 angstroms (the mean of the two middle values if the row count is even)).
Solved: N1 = 2.63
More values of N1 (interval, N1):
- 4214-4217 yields 2.51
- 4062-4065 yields 2.72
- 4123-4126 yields 2.41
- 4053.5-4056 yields 2.60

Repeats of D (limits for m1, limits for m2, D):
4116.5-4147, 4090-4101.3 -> 3.8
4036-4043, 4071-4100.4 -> 3.9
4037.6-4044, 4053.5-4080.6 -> 0.9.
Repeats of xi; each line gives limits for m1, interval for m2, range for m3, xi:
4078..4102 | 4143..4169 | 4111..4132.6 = 1580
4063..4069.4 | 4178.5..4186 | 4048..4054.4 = 1477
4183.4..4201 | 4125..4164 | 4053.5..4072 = 1456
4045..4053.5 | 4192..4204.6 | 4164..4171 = 1538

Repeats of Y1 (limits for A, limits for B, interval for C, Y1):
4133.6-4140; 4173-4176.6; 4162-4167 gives 59.8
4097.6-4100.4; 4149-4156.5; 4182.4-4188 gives 54.8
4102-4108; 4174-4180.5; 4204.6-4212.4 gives 55.8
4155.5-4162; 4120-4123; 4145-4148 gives 60.5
